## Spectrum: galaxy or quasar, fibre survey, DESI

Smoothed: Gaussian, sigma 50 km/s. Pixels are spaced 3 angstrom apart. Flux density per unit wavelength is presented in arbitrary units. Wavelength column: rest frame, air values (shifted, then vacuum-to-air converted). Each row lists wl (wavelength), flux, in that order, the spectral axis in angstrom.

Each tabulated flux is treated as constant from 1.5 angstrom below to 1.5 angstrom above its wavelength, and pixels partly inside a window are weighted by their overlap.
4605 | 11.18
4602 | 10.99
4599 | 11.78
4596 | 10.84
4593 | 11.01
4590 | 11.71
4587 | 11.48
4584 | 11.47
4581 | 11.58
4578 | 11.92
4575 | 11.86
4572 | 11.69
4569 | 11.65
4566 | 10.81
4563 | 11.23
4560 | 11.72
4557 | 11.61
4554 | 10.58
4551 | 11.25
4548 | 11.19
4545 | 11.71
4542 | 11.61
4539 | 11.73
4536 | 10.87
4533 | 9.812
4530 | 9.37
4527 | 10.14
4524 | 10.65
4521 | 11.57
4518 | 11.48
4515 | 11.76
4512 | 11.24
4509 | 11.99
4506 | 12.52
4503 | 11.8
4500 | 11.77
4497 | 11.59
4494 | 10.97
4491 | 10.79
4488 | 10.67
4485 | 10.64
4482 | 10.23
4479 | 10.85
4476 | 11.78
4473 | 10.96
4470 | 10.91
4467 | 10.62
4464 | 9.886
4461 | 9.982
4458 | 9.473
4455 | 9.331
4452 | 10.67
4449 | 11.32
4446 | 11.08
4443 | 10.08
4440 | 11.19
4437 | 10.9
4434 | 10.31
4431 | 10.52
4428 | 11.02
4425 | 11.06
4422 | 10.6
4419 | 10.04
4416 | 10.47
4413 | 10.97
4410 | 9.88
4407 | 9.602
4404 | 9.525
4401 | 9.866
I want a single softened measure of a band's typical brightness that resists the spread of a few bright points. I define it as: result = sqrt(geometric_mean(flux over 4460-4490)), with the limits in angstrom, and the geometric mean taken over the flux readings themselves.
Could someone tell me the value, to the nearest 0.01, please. 3.26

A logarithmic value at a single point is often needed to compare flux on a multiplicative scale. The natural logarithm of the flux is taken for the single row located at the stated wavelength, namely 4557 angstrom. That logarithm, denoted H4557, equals 2.45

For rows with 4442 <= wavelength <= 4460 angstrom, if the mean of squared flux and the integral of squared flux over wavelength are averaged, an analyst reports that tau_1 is 1018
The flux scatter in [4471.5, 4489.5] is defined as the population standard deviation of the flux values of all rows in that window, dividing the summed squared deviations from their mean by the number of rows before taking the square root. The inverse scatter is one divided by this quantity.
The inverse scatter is 2.12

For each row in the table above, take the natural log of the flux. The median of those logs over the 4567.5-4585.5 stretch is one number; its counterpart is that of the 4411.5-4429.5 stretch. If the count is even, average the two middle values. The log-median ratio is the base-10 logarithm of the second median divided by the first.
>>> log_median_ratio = -0.014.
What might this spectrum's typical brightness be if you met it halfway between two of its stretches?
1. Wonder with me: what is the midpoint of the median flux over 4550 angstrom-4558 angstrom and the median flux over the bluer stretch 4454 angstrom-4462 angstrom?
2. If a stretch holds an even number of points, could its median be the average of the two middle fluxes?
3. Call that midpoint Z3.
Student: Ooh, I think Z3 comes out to 10.4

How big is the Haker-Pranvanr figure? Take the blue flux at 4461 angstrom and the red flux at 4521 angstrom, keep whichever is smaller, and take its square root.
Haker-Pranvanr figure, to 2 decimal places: 3.16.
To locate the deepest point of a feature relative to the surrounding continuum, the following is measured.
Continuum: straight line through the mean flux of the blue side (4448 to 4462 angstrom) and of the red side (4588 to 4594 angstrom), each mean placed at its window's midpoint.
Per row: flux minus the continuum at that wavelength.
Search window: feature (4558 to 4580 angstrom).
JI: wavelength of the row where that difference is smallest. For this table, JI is 4566 angstrom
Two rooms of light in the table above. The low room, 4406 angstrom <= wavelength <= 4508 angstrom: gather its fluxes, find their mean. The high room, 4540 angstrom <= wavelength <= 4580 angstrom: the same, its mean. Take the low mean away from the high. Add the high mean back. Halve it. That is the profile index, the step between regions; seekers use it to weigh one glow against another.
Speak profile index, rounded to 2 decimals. 6.09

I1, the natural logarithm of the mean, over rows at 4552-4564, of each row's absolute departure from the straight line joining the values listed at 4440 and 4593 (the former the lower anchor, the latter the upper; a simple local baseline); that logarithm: -0.75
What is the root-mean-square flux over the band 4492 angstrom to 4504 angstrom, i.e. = 11.5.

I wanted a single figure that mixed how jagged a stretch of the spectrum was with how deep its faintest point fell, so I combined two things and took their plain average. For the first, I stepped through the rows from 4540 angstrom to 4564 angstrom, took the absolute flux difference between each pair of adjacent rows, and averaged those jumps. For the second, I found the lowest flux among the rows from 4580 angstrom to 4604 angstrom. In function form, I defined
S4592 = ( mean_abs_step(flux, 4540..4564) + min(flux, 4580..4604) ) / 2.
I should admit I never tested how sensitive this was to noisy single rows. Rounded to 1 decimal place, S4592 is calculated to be 5.6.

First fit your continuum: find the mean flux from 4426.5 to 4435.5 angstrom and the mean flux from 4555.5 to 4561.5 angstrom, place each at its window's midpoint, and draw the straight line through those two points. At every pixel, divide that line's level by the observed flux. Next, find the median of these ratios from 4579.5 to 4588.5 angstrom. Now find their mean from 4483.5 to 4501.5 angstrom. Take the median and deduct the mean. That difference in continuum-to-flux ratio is 0.03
